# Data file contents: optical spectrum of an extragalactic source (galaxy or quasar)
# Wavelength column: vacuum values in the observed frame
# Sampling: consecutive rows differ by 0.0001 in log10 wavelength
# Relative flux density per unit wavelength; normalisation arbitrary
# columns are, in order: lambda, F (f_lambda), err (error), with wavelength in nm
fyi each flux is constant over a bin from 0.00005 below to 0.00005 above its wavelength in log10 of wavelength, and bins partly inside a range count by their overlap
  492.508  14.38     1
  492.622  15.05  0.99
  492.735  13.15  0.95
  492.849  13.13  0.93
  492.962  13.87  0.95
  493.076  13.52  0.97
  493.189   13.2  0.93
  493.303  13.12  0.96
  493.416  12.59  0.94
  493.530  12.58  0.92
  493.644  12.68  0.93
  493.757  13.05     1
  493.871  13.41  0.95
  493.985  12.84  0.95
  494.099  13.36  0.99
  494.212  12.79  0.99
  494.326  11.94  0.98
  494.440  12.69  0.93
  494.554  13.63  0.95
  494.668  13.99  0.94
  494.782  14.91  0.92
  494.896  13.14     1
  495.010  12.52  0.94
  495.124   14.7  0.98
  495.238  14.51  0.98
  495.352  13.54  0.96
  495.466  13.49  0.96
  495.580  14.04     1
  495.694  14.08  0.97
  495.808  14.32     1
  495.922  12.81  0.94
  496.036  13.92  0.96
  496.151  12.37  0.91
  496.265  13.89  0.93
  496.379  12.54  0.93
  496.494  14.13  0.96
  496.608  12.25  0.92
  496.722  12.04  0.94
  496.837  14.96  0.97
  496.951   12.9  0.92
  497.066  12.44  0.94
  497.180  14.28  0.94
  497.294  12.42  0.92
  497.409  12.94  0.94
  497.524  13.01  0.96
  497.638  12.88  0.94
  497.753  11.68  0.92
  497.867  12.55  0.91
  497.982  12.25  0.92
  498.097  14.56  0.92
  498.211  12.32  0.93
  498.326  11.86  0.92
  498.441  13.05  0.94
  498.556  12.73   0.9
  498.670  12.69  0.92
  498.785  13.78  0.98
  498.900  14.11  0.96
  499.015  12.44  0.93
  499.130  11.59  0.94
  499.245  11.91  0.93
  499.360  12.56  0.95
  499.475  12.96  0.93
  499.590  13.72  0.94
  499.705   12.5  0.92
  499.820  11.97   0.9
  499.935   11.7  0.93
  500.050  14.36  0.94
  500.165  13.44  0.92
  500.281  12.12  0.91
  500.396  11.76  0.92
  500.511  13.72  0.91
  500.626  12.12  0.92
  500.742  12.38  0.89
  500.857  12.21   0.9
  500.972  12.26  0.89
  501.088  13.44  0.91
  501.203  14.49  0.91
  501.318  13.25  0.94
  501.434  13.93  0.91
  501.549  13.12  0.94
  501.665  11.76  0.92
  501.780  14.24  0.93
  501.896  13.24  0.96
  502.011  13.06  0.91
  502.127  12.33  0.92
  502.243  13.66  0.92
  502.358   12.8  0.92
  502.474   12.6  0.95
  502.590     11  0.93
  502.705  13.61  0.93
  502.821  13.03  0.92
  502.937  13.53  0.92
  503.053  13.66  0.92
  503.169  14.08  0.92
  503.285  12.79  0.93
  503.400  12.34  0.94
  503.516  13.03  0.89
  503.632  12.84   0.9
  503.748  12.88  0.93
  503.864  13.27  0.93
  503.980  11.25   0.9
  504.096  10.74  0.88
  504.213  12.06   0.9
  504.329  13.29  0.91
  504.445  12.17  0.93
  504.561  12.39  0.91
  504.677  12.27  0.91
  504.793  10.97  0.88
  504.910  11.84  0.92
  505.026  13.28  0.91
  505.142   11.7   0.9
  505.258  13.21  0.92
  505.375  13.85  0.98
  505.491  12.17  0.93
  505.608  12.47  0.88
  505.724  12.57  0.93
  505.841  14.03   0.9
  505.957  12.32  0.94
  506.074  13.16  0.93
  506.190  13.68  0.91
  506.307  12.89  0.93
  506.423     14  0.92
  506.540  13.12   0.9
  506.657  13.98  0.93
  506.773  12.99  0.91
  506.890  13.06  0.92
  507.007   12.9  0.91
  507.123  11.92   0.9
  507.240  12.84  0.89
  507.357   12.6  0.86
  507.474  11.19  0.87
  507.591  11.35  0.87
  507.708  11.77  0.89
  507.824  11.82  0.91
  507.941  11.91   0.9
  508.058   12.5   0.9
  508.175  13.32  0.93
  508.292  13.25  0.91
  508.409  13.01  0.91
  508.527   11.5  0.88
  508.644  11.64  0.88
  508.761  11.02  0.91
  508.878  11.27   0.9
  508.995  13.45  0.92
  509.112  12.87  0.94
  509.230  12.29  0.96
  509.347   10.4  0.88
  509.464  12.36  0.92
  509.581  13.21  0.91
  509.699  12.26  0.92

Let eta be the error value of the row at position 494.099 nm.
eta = 0.99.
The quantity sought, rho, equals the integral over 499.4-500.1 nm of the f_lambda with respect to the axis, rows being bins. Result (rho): 9.0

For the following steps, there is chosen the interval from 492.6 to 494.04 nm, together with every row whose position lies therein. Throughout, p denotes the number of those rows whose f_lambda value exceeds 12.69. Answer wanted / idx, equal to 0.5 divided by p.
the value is 0.050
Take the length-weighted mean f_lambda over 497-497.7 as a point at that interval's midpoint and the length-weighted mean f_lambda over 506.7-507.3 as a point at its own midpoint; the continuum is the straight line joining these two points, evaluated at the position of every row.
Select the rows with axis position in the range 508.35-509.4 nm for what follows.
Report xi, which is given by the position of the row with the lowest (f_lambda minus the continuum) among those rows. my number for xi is 509.347 nm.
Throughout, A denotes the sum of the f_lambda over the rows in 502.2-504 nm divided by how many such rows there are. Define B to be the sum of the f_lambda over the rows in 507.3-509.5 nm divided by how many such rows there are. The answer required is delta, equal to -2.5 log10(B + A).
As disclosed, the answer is -3.49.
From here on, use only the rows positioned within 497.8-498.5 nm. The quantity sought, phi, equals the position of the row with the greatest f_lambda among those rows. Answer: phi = 498.097 nm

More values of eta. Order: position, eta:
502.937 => 0.92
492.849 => 0.93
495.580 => 1.00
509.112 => 0.94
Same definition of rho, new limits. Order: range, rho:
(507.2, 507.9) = 8.3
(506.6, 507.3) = 9.1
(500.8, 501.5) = 9.3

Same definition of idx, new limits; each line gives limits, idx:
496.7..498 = 0.083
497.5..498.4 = 0.167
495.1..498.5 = 0.026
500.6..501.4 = 0.167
